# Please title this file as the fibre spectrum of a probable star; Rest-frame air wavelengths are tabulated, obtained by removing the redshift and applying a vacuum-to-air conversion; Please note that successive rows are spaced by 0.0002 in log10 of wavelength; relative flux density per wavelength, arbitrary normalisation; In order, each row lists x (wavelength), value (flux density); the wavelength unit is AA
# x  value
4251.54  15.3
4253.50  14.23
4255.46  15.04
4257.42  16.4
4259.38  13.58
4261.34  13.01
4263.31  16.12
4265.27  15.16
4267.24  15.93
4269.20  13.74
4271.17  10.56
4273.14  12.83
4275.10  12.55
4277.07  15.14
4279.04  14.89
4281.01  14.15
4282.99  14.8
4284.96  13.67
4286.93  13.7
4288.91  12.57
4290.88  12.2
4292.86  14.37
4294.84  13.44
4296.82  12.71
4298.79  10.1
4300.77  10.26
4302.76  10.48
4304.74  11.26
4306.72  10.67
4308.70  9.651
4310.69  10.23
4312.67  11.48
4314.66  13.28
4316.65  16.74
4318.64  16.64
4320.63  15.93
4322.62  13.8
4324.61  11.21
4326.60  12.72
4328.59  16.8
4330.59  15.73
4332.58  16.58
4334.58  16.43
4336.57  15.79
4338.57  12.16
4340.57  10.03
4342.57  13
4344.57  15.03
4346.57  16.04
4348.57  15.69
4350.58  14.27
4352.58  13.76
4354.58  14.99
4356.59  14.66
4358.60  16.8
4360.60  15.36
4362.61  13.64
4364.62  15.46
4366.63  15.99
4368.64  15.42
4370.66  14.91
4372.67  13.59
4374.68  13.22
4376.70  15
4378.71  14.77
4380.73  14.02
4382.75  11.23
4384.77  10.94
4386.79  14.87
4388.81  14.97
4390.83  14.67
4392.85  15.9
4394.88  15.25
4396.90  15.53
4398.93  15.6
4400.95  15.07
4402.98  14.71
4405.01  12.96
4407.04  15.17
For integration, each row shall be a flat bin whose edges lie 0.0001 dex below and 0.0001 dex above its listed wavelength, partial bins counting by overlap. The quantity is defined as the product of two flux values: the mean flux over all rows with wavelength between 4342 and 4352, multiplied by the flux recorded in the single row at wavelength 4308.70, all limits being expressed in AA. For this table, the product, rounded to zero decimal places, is 143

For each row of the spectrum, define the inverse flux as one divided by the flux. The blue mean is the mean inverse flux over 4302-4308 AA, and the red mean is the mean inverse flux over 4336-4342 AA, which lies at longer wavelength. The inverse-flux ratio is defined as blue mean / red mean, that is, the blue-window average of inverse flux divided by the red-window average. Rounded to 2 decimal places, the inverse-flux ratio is 1.13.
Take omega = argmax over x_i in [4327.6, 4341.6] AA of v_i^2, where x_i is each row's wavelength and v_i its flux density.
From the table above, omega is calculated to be 4328.59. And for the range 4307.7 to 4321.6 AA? 4316.65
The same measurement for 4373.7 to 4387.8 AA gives 4376.70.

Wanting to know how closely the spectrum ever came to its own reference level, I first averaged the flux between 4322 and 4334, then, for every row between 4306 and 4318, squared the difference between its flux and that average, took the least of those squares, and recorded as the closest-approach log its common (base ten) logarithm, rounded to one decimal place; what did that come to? 0.2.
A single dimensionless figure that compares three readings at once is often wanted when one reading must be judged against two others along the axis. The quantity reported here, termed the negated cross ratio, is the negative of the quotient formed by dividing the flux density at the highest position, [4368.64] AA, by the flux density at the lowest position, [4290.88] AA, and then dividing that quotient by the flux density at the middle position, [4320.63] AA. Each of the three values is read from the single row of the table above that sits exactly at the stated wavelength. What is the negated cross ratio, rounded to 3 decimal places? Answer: -0.079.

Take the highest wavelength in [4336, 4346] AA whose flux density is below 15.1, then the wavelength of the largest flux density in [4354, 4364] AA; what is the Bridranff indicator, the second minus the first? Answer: 14.0 AA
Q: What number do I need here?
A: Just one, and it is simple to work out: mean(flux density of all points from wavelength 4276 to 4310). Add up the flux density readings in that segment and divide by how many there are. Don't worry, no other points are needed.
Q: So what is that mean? 12.6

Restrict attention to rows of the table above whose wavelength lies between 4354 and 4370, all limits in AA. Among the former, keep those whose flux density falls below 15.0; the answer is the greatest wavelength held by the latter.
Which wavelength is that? 4362.61 AA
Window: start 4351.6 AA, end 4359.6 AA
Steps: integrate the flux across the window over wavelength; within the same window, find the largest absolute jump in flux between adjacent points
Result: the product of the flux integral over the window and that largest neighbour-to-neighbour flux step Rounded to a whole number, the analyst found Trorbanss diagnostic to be 258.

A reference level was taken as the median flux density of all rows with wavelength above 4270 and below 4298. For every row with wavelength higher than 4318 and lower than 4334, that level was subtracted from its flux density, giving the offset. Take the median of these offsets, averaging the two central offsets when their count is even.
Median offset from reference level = 2.3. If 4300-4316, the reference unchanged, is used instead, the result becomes -3.0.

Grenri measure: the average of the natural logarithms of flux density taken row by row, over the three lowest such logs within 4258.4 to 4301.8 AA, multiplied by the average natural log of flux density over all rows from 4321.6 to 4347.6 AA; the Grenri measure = 6.2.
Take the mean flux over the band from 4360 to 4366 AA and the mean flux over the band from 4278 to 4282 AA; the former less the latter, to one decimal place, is 0.3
